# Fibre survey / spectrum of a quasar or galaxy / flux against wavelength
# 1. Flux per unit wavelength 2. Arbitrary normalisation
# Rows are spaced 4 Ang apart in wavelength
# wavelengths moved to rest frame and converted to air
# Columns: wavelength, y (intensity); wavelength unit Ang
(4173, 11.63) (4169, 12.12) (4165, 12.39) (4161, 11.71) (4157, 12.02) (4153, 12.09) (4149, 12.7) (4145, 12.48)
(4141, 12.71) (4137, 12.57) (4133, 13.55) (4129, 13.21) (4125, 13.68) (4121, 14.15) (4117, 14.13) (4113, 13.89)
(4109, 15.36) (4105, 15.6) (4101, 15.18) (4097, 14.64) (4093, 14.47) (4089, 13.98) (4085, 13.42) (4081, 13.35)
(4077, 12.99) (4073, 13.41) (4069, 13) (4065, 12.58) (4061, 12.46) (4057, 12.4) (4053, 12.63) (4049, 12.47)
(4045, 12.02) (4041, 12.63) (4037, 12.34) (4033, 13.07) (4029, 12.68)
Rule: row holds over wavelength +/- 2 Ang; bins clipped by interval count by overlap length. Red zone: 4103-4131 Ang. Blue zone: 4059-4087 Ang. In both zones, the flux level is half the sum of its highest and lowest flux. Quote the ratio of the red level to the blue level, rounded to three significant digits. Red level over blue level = 1.11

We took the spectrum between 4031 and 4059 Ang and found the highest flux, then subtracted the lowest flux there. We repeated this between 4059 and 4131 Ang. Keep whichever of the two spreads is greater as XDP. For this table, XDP 3.1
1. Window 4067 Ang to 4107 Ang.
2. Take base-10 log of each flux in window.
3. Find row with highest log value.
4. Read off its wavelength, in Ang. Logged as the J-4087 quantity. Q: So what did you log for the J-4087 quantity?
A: 4105 Ang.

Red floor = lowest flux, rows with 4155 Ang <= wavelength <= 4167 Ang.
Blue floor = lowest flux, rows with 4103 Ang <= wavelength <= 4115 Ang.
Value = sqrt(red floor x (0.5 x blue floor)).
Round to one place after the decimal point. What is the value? 9.0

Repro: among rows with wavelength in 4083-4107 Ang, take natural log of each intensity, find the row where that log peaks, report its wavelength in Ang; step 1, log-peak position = 4105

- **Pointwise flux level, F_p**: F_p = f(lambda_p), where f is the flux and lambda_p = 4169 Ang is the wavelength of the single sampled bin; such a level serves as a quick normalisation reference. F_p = 12.12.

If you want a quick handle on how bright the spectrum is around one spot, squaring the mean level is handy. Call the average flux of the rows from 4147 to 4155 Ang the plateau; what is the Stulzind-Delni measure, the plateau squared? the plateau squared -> 154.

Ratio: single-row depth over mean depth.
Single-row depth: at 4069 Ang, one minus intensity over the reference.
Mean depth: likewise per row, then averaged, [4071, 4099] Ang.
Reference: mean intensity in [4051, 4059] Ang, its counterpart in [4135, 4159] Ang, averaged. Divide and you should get 0.41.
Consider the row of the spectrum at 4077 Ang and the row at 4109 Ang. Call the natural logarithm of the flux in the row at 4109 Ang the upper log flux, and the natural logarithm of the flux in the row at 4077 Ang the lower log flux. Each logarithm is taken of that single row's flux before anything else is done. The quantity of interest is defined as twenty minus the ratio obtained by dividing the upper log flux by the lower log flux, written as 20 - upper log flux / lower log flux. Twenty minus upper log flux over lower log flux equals 18.93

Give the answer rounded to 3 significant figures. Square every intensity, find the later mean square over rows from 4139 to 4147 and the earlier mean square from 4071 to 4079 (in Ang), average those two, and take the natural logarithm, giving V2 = 5.11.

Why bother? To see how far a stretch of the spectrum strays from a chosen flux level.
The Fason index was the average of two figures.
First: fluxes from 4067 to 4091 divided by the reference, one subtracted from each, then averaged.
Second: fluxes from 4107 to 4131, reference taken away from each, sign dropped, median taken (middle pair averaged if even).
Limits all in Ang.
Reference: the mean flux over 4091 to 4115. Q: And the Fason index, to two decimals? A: 0.37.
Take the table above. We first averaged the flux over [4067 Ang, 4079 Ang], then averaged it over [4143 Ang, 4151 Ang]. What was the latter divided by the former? 0.96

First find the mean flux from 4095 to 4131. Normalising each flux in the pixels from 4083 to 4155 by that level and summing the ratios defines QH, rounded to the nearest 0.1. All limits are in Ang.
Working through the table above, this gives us 17.2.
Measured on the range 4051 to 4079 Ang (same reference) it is 6.2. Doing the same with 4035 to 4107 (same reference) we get 16.6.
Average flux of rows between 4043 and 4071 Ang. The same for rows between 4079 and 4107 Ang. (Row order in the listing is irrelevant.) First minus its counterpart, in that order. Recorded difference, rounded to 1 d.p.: -1.9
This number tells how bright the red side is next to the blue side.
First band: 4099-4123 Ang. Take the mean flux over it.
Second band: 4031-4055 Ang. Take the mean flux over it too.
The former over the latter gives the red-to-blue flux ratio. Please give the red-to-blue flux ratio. 1.17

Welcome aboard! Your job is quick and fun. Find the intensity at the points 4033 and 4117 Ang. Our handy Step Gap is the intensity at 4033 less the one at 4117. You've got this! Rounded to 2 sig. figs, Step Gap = -1.1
